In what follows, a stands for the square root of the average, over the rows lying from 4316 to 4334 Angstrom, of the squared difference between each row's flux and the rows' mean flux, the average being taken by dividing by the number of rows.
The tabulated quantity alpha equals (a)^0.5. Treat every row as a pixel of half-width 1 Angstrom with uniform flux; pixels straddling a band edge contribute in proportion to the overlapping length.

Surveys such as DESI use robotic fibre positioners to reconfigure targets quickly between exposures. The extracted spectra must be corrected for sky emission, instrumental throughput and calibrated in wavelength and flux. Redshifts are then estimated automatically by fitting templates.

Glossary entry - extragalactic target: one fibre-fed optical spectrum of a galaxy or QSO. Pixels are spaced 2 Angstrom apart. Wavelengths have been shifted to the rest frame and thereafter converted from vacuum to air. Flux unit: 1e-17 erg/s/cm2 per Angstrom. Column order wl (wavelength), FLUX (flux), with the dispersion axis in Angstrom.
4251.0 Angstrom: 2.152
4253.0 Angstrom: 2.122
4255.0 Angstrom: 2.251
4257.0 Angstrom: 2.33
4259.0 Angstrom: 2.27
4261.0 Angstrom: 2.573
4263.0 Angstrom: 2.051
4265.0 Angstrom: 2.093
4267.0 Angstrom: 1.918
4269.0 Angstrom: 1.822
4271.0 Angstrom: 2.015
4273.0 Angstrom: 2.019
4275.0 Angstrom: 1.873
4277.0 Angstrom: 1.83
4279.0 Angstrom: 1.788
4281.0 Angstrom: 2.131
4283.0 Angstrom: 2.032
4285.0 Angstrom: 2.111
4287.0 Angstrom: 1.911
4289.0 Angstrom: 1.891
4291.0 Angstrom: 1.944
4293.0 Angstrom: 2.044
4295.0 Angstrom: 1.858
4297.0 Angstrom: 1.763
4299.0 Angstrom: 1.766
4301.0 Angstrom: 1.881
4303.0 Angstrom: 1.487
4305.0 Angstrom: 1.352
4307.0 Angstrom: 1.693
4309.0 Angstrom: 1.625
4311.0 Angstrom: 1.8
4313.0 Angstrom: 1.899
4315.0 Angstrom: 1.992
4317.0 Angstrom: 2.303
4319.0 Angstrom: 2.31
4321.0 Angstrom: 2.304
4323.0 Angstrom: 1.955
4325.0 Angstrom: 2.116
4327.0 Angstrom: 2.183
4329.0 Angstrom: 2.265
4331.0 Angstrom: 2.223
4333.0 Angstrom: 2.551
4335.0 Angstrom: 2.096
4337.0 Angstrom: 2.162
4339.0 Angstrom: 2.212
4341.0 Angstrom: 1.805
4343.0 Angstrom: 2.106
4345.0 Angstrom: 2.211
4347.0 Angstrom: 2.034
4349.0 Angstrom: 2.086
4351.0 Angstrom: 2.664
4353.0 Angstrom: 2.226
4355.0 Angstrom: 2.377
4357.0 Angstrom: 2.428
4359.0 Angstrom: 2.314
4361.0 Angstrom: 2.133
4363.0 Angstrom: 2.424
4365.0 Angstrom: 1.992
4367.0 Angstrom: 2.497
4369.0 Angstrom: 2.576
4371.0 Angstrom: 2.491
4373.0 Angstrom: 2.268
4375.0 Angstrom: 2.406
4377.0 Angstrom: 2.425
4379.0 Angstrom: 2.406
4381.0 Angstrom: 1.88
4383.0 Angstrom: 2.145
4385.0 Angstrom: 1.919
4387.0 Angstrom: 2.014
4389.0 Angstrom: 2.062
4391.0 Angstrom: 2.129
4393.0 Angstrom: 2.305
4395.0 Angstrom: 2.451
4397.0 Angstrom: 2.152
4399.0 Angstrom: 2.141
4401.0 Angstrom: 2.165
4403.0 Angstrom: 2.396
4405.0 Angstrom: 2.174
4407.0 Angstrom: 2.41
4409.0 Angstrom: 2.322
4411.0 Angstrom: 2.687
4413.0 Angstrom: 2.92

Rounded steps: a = 0.153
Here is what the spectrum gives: 0.39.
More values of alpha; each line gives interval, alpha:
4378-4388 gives 0.44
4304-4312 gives 0.41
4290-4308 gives 0.45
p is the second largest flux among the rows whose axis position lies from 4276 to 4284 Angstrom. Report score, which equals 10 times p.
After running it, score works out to 20.3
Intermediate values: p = 2.032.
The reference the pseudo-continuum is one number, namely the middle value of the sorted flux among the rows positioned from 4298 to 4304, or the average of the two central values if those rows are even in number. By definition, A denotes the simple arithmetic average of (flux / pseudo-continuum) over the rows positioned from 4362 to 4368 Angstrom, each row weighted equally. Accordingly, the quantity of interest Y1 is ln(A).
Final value 0.27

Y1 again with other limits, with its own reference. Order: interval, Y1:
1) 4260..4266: 0.24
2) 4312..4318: 0.16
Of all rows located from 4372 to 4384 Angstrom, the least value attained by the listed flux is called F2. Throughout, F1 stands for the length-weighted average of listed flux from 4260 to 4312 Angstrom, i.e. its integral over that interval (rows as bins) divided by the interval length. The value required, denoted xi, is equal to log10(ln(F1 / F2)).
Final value -2.10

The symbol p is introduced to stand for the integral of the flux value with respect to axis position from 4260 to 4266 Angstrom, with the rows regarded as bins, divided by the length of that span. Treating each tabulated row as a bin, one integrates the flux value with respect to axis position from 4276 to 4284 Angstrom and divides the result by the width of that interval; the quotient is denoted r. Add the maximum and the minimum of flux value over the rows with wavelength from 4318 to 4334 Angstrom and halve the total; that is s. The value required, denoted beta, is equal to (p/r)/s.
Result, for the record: 0.511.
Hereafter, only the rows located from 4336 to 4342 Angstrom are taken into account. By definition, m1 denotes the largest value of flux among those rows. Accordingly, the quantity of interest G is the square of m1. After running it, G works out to 4.9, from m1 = 2.212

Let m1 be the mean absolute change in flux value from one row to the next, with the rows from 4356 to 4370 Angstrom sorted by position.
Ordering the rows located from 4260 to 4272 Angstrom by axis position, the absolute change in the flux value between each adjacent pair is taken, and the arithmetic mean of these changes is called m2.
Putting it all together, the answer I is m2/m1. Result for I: 0.77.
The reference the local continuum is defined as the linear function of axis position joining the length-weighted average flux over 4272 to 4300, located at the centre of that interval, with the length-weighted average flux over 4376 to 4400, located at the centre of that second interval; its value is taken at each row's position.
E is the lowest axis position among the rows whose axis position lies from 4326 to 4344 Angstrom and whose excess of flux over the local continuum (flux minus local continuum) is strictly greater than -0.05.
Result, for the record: 4327.0 Angstrom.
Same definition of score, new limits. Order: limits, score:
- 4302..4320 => 23.0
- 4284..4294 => 20.4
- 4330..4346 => 22.2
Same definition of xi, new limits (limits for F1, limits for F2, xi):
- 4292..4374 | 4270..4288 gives -0.78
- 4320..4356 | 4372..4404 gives -0.81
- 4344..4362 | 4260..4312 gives -0.28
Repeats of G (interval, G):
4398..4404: 5.7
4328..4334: 6.5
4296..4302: 3.5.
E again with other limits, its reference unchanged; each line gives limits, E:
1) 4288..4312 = 4289.0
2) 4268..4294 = 4271.0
